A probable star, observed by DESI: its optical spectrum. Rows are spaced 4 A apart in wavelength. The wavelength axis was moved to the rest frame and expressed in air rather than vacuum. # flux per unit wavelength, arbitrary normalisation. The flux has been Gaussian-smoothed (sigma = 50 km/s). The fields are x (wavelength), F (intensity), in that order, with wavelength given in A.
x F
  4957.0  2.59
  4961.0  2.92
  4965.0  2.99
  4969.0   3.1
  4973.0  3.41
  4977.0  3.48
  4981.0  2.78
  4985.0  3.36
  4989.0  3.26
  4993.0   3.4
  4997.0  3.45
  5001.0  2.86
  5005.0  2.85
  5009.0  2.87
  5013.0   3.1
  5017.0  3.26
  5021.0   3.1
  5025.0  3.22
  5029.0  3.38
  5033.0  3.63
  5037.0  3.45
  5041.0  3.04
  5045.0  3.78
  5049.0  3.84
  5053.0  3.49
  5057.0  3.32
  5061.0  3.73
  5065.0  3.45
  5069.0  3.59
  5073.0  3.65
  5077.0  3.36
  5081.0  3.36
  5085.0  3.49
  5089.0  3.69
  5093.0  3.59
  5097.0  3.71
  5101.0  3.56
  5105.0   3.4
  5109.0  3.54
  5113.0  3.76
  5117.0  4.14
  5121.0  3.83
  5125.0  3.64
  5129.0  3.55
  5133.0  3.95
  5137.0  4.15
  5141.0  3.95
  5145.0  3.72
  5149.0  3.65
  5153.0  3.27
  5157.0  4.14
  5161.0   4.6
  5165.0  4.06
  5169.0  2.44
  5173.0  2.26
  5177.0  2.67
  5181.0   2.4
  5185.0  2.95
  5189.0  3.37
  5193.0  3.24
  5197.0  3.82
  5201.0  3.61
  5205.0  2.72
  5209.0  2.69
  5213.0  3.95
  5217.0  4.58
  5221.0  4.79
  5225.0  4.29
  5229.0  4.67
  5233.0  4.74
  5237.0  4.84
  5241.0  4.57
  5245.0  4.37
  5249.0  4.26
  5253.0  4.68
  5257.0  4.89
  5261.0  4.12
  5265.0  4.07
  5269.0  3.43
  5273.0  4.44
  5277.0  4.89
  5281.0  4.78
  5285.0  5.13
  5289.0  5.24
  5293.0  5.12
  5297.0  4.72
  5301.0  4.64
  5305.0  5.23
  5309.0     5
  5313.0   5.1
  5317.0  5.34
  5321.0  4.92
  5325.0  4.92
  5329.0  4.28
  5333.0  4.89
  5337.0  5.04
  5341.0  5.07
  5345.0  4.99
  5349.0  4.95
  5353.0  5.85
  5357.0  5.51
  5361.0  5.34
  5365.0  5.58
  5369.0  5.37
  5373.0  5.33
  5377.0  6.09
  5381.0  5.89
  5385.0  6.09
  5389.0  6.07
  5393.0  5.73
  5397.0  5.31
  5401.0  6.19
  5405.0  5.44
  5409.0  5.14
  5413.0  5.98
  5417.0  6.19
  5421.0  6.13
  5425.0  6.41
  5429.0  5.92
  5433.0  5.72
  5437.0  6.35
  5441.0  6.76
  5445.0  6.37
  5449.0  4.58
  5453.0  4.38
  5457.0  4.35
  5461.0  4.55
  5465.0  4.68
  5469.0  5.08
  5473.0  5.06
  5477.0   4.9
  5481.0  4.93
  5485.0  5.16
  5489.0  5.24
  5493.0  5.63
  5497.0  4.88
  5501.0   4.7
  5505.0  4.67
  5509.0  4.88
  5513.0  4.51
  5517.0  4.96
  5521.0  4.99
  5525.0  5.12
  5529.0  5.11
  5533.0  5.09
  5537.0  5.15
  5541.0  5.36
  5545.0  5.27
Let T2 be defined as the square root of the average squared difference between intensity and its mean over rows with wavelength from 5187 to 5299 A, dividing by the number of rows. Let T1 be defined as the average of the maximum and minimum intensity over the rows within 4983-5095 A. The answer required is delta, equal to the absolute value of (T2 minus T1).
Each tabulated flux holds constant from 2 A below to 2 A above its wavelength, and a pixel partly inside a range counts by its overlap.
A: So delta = 2.7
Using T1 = 3.3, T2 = 0.69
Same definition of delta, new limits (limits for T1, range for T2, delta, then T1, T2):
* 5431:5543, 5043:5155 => 5.3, 5.6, 0.22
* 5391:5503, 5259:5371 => 5.1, 5.6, 0.50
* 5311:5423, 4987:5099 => 5.0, 5.2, 0.27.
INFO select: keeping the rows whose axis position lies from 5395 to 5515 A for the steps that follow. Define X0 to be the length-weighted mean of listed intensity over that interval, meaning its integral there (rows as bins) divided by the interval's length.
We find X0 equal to 5.3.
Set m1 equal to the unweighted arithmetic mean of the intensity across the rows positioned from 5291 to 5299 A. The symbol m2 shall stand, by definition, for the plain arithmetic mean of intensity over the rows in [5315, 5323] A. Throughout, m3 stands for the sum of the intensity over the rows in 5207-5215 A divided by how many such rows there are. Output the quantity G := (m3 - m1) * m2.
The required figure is -8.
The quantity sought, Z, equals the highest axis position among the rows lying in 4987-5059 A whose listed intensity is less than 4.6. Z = 5057.0 A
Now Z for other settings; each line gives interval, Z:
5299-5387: 5329.0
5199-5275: 5273.0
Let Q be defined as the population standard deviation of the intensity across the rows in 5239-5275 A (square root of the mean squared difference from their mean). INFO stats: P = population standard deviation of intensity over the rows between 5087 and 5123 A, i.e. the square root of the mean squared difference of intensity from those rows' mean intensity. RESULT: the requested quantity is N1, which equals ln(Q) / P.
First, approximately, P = 0.20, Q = 0.4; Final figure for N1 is -4.6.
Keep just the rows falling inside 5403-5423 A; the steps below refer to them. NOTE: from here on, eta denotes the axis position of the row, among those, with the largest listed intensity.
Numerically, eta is 5417.0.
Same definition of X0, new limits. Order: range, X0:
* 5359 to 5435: 5.8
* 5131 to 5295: 4.0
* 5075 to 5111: 3.5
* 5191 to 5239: 4.0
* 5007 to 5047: 3.3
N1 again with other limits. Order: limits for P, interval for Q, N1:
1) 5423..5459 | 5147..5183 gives -0.2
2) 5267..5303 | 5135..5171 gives -1.0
